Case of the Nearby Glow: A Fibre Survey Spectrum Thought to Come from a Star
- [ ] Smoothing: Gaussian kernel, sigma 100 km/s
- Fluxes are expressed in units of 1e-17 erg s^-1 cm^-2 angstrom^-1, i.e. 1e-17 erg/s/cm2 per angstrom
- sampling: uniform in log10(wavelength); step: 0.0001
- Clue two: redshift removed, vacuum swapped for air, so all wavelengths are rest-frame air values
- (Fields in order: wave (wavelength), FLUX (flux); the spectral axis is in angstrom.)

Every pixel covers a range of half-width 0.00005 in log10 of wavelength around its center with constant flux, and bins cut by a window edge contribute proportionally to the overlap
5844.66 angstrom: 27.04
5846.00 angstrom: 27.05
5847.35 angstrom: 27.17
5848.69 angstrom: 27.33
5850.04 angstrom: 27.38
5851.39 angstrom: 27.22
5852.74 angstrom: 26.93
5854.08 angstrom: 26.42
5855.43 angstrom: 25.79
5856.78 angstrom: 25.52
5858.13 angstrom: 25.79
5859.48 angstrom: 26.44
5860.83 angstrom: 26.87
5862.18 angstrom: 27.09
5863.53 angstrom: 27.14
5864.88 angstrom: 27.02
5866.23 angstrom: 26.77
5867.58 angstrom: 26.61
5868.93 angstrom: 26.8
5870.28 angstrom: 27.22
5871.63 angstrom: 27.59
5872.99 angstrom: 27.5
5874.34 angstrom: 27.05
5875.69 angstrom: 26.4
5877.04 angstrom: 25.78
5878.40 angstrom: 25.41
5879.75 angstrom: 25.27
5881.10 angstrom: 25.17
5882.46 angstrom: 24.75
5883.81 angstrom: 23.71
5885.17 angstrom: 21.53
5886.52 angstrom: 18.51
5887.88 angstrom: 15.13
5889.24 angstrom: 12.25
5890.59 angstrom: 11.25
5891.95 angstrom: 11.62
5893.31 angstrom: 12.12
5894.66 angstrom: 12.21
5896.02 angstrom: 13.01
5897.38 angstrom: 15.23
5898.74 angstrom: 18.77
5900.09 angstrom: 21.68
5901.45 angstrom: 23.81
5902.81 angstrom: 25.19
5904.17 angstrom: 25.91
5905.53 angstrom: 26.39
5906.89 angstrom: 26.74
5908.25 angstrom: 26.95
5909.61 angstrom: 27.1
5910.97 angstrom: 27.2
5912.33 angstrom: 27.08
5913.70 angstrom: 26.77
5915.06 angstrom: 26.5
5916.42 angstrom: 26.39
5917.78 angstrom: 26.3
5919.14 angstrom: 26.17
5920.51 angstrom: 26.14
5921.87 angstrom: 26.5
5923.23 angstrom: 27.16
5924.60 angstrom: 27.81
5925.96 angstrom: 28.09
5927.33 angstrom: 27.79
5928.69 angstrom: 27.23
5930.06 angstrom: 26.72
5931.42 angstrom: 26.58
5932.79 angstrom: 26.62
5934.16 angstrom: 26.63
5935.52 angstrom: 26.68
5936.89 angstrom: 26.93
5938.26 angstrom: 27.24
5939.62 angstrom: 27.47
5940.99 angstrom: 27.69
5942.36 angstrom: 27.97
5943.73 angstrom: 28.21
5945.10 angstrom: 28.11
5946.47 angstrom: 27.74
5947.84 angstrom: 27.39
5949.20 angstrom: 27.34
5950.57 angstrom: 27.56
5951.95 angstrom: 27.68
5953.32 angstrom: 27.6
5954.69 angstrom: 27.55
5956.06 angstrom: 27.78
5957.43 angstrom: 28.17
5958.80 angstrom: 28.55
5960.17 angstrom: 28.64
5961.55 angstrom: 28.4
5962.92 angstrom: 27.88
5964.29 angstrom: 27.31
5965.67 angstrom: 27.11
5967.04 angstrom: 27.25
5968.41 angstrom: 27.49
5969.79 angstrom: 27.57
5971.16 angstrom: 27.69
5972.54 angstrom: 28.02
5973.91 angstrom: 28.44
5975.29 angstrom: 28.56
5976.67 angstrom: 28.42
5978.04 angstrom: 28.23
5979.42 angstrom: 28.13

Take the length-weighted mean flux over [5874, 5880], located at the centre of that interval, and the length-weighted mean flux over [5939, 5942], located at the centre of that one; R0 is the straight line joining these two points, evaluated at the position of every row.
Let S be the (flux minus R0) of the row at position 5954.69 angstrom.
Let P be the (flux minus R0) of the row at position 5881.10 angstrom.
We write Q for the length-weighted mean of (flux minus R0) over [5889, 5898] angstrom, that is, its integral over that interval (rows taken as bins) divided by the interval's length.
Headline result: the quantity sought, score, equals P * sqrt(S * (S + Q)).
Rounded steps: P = -0.9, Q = -13.9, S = -0.4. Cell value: -2.2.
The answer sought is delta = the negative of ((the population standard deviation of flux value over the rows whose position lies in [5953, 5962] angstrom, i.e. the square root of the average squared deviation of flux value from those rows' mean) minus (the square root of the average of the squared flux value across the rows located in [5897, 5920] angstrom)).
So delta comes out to 24.7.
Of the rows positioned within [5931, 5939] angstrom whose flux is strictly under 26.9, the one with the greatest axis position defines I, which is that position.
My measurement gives 5935.52 angstrom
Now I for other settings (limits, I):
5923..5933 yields 5932.79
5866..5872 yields 5868.93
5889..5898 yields 5897.38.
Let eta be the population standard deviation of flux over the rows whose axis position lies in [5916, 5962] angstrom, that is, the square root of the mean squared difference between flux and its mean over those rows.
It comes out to 0.7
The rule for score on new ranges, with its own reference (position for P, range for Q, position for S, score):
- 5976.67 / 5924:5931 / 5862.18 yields -0.1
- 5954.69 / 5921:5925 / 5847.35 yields -0.7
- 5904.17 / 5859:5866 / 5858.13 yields -0.5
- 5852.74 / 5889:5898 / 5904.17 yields 5.2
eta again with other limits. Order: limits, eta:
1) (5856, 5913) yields 5.4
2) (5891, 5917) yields 6.0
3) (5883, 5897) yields 4.3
